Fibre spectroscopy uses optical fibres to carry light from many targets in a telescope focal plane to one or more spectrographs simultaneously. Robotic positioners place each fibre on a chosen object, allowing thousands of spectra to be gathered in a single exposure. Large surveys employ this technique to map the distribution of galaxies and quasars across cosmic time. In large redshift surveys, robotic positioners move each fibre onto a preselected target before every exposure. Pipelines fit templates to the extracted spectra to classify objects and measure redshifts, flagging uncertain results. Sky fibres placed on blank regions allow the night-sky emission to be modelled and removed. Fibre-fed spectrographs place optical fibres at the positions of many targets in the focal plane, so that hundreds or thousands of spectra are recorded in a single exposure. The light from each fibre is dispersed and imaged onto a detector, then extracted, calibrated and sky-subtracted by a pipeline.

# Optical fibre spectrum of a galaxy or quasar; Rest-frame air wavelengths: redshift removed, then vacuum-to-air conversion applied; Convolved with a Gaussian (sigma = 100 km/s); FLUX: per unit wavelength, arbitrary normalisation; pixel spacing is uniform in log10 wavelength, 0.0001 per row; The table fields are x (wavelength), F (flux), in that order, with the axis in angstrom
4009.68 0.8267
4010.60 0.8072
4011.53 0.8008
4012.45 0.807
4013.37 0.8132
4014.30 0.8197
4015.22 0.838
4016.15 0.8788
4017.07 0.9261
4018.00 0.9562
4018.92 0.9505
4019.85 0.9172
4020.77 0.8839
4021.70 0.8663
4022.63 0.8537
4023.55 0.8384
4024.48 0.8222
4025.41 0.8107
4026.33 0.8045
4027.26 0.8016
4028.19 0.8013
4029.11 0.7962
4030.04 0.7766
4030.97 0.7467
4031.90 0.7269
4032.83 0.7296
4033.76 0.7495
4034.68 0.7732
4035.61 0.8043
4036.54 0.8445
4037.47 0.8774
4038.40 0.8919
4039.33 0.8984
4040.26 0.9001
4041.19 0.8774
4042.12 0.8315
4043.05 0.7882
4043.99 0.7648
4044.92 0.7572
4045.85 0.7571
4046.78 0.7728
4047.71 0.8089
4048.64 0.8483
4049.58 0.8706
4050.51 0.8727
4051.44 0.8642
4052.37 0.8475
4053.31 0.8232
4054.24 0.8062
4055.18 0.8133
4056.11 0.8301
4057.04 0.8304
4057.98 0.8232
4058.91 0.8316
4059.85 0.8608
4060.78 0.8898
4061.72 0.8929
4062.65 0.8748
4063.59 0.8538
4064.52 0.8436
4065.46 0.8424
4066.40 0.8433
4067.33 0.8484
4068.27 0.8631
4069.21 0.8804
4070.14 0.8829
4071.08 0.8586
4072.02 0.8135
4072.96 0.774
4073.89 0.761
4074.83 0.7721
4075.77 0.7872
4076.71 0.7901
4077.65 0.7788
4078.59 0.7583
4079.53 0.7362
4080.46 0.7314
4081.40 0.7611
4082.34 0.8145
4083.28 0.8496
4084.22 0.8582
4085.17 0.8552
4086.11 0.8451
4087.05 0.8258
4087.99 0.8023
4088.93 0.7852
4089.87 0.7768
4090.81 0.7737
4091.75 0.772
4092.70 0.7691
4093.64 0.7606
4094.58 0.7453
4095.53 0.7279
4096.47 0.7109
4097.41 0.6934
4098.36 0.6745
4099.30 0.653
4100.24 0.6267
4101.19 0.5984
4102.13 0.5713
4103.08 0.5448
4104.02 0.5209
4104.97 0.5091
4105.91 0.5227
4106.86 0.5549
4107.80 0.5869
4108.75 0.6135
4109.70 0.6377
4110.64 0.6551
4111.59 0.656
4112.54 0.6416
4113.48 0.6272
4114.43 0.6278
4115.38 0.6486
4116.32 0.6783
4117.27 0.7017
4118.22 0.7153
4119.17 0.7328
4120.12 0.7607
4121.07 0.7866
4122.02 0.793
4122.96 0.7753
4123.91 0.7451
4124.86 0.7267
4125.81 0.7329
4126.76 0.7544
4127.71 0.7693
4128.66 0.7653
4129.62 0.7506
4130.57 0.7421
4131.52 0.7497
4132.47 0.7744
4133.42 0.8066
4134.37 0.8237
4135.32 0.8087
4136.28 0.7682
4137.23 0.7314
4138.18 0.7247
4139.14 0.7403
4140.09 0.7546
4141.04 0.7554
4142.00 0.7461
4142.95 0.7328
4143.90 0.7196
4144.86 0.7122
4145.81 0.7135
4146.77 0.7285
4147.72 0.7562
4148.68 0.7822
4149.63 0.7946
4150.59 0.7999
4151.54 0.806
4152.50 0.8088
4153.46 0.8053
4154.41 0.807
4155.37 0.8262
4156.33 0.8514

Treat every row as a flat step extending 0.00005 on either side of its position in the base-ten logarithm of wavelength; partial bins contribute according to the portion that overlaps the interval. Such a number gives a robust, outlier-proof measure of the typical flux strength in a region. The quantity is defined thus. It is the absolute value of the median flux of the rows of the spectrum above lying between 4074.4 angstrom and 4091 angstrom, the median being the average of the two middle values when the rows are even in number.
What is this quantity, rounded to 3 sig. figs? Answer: 0.786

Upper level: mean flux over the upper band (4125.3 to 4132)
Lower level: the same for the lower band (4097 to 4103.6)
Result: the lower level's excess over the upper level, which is -0.13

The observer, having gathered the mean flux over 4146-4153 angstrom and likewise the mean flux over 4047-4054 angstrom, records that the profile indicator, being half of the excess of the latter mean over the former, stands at 0.033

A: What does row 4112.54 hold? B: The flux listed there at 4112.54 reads 0.6416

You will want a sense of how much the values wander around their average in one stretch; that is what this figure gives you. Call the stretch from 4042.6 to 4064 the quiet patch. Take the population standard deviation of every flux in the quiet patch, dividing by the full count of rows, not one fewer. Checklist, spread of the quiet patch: 0.040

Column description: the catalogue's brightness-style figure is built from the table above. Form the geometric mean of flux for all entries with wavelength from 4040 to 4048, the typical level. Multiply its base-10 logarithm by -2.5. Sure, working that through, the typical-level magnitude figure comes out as 0.236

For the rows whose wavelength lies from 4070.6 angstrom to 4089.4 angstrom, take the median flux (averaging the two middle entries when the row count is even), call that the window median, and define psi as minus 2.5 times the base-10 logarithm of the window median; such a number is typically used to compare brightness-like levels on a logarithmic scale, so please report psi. 0.26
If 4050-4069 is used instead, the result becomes 0.18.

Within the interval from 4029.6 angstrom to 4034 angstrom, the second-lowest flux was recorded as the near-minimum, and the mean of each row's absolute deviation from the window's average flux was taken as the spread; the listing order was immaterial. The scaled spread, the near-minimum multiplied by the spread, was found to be 0.010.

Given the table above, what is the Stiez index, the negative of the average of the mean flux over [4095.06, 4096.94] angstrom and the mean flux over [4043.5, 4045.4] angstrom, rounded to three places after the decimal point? -0.740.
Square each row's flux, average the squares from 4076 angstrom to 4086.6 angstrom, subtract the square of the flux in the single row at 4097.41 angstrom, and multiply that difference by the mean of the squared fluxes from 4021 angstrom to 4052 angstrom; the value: 0.11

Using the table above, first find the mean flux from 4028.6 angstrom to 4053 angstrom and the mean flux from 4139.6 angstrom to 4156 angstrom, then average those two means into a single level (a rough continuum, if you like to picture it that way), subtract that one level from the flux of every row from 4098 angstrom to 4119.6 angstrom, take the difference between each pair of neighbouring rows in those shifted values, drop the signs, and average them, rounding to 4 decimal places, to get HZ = 0.0203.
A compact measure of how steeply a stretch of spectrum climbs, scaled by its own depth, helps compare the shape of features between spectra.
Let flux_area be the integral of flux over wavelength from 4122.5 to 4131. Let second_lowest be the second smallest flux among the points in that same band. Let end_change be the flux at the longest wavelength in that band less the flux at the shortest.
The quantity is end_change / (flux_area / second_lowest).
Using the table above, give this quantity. -0.0038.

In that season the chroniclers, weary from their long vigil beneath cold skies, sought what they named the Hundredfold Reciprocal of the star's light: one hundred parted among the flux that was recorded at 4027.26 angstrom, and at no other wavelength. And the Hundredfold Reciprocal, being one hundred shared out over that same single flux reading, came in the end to 125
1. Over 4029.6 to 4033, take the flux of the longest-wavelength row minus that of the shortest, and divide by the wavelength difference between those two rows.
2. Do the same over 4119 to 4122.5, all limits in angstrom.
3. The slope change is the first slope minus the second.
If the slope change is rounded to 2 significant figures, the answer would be -0.038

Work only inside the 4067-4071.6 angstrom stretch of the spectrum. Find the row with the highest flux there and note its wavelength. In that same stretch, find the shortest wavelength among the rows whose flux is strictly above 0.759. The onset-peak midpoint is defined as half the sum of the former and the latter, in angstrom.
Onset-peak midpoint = 4068.7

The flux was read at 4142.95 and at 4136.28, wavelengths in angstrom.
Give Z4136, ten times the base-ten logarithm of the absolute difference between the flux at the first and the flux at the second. -14.5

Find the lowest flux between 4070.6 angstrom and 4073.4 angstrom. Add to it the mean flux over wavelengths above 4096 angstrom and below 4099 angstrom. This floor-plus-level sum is 1.47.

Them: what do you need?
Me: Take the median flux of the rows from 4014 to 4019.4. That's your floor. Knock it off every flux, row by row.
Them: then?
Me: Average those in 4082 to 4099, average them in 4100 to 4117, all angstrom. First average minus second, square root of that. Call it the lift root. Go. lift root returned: 0.42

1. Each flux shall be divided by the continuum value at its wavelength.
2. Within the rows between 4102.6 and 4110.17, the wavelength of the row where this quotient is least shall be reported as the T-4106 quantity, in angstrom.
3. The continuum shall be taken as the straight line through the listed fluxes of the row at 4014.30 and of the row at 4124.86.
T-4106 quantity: 4104.97 angstrom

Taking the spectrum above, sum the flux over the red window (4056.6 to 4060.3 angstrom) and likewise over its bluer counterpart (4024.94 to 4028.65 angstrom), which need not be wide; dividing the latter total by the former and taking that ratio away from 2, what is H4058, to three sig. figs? 1.04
